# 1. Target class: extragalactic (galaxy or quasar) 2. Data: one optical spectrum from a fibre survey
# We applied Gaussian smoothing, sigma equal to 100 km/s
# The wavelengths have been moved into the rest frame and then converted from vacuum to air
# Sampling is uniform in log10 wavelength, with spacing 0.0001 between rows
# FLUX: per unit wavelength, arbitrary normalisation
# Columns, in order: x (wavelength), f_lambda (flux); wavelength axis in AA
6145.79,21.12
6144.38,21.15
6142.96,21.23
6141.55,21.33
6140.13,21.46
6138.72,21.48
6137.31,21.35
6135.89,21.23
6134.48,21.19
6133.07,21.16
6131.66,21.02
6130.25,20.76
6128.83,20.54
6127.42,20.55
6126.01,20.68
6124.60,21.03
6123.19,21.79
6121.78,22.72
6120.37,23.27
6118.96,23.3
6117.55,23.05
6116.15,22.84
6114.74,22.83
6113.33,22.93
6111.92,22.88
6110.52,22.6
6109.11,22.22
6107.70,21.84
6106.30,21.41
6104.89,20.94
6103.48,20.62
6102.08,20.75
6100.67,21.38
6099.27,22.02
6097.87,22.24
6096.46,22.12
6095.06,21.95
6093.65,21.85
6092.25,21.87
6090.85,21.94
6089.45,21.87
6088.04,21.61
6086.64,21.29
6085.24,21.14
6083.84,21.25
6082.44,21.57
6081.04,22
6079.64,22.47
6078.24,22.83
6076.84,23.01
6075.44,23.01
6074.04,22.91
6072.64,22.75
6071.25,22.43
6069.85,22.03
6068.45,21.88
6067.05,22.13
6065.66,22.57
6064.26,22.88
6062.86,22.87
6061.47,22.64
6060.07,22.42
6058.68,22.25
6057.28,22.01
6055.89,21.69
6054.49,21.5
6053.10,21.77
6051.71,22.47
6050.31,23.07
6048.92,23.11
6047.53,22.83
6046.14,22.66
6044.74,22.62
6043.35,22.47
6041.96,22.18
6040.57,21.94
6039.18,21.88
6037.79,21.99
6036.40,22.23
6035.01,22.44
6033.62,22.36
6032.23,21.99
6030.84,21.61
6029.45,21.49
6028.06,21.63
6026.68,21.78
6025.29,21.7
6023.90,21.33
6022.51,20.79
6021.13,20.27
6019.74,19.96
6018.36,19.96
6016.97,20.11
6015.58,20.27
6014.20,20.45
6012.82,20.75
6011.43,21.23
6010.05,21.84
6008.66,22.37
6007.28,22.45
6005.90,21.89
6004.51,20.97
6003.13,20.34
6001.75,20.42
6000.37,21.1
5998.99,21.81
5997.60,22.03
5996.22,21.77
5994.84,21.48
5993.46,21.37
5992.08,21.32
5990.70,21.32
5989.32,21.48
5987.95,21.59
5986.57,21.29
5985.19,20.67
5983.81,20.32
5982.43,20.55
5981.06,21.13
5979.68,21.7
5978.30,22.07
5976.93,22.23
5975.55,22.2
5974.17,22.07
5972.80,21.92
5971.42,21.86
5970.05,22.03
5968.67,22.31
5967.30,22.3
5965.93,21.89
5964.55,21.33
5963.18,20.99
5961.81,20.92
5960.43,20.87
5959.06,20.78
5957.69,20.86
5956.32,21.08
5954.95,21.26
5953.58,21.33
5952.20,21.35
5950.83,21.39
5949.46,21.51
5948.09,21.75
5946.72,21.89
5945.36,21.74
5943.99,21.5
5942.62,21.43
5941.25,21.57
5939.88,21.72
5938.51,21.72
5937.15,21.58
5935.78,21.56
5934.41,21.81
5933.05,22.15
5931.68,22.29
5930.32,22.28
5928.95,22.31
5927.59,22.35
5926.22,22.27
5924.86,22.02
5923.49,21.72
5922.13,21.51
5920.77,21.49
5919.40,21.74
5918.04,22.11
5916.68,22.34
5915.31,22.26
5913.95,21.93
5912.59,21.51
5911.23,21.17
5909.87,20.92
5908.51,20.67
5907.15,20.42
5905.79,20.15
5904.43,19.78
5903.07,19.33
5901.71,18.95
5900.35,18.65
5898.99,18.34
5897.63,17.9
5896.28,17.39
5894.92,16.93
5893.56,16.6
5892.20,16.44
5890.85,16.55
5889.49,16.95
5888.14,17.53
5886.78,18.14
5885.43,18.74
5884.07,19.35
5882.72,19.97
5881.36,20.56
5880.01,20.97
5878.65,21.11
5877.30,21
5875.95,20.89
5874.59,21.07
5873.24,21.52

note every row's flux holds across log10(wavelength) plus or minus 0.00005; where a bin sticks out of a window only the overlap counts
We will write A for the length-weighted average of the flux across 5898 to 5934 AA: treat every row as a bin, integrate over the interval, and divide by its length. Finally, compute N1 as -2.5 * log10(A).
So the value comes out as -3.31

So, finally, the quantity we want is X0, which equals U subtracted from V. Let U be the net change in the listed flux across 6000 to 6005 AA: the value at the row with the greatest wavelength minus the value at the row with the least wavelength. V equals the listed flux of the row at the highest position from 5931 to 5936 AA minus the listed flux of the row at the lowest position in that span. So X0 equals -0.60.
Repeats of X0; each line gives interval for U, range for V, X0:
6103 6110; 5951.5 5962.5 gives -2.03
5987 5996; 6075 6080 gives -0.43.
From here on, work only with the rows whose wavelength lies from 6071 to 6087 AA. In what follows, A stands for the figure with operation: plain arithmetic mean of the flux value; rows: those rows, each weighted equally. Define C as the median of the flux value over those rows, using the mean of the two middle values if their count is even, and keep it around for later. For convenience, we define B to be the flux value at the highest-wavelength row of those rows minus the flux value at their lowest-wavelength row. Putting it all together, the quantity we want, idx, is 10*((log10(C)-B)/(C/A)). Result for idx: 25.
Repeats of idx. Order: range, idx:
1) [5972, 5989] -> 17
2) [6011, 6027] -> 8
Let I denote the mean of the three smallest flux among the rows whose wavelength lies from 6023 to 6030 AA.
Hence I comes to 21.5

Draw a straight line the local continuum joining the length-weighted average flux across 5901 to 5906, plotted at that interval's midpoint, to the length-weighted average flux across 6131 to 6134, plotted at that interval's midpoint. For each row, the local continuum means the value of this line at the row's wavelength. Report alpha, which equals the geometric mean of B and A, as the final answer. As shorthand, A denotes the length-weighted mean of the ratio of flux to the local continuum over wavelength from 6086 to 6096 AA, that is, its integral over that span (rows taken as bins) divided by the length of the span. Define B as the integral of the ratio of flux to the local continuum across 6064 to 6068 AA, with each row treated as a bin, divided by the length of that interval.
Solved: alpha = 1.07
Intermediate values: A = 1.05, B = 1.09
